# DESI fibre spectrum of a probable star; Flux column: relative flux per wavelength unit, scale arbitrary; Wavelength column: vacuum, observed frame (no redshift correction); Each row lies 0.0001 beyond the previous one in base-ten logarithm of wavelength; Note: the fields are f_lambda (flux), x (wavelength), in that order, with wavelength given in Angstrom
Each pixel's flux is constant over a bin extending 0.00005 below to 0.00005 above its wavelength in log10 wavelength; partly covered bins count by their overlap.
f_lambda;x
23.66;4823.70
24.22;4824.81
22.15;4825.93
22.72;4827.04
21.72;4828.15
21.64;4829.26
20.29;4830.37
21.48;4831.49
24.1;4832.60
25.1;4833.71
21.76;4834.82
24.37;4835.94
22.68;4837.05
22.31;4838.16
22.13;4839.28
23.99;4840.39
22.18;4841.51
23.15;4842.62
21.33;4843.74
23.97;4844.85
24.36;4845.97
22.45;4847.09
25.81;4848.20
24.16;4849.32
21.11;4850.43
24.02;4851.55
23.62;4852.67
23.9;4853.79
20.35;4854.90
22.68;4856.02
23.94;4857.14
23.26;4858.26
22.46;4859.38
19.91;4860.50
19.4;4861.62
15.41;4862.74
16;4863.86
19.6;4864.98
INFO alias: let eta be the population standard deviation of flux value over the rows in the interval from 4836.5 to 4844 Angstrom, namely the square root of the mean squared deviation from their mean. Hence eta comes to 0.8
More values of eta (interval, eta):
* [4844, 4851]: 1.5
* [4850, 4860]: 1.2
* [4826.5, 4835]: 1.5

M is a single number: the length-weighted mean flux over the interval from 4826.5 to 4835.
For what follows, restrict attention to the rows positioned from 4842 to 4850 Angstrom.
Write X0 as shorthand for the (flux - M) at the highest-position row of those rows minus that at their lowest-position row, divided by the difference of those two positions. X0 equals 0.15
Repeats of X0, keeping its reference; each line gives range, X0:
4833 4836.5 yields -0.33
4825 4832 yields -0.12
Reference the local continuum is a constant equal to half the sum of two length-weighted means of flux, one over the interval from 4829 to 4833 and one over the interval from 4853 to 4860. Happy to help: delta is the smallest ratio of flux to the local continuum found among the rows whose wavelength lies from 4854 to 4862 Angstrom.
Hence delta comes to 0.87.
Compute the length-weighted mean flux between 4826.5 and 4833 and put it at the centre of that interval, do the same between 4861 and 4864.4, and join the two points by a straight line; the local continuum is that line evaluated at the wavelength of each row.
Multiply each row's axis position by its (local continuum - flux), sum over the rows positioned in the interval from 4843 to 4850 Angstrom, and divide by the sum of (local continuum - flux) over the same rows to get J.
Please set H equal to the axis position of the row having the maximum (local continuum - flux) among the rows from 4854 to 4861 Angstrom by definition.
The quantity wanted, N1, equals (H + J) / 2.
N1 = 4851.0 Angstrom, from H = 4854.90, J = 4847.0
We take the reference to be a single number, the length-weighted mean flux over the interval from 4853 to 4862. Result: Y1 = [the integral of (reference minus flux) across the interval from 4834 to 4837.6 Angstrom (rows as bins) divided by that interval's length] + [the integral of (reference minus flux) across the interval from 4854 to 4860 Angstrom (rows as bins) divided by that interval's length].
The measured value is -1.5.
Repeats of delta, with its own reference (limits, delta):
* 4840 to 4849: 0.96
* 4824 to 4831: 0.91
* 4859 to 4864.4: 0.69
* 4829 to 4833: 0.91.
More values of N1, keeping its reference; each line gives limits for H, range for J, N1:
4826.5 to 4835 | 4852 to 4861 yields 4843.4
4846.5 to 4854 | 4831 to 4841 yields 4843.5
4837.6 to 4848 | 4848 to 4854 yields 4847.3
